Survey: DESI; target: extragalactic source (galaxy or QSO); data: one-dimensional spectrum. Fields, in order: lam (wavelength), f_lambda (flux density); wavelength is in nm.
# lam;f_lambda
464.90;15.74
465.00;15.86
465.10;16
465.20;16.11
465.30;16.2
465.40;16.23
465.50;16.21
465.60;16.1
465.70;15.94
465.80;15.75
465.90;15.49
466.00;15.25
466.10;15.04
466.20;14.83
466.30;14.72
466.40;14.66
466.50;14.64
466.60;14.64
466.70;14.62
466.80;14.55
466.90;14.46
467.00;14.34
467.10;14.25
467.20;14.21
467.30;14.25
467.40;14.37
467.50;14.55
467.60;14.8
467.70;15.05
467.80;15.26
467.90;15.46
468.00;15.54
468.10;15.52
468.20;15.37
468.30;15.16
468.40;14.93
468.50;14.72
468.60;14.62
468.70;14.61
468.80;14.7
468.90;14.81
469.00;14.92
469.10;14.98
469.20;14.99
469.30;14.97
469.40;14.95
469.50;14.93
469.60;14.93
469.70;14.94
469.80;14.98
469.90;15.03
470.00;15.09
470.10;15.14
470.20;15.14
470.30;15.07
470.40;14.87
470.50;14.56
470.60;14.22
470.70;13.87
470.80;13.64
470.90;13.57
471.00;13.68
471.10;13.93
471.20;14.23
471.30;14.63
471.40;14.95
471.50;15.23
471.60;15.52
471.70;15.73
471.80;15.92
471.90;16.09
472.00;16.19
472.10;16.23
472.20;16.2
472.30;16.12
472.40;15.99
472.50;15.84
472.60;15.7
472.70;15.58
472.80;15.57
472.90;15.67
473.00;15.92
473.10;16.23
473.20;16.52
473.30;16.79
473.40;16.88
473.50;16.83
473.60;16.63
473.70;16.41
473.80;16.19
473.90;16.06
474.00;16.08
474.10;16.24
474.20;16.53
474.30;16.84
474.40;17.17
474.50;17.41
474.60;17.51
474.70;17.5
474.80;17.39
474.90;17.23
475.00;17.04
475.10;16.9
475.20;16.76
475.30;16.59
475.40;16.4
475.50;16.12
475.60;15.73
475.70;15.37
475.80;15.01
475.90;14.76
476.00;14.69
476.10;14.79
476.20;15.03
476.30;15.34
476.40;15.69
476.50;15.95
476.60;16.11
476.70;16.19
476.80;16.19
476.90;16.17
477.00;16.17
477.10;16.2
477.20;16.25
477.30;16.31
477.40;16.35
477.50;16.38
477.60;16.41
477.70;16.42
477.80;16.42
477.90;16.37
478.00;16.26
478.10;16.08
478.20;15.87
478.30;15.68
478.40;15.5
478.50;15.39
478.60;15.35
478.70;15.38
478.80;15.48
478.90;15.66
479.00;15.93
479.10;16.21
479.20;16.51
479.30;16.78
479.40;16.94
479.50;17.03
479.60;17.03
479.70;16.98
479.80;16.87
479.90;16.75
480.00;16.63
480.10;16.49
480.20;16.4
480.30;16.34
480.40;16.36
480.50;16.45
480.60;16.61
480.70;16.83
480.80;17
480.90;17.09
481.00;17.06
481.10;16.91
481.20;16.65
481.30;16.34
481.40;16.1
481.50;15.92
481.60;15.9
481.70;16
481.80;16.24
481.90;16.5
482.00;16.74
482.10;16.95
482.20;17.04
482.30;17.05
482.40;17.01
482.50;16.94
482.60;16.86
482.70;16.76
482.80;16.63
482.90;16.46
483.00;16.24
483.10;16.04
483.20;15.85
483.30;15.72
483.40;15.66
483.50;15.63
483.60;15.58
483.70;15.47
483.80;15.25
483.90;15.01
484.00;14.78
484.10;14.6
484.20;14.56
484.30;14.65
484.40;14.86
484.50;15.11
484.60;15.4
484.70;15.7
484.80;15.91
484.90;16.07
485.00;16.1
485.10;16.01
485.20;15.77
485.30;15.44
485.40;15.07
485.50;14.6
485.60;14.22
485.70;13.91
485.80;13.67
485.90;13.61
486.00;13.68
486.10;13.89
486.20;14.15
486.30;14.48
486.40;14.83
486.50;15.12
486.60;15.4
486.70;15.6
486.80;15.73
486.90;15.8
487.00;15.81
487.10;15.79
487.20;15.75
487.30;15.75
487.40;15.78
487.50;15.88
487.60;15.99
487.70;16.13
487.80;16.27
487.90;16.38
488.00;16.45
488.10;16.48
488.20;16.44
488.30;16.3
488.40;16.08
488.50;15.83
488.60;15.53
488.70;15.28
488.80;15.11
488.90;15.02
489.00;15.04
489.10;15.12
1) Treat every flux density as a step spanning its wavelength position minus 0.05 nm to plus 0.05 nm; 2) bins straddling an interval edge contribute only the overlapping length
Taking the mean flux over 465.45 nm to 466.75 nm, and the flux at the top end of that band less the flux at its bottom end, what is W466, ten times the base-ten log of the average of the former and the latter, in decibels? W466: 8.34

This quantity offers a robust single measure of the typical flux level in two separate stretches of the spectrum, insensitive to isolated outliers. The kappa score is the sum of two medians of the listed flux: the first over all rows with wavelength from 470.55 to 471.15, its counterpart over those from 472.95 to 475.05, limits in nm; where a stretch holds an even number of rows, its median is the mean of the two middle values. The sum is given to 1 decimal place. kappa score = 30.6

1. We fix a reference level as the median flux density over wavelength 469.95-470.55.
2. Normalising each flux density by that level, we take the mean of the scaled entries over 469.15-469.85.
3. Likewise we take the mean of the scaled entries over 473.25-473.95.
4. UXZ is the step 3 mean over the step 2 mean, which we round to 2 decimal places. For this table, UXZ 1.11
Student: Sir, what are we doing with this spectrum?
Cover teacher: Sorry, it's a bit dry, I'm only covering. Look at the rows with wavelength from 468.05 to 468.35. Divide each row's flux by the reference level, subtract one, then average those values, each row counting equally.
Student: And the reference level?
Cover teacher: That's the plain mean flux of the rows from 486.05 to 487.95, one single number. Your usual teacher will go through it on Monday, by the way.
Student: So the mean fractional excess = -0.01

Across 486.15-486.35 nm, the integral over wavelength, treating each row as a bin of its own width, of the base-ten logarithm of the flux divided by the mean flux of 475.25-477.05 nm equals -0.0079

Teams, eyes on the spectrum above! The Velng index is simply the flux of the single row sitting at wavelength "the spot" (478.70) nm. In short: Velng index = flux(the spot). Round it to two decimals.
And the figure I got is 15.38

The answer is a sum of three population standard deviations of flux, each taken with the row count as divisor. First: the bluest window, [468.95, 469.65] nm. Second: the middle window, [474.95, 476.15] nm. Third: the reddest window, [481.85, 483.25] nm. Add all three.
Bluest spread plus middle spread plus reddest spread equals 1.26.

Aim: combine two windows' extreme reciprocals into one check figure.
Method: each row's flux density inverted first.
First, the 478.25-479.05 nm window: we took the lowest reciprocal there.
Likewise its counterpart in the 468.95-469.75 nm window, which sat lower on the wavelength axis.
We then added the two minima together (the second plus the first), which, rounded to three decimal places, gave 0.129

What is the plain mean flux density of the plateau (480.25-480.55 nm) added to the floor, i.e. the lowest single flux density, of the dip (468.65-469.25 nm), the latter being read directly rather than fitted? 31.0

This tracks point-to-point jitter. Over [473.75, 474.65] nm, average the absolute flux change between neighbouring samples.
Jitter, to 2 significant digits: 0.20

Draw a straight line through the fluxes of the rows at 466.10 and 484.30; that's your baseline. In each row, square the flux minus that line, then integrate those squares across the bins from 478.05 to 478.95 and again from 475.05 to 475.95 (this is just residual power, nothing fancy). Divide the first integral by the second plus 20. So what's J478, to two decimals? 0.03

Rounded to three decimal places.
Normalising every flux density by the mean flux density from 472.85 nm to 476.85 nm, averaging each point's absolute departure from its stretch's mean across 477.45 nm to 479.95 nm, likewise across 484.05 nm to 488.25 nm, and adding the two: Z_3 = 0.074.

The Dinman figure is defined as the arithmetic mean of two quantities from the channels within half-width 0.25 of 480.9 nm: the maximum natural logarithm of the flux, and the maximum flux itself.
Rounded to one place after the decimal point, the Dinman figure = 10.0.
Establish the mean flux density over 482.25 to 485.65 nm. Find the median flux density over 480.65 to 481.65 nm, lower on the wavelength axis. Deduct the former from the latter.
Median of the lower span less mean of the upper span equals 1.1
